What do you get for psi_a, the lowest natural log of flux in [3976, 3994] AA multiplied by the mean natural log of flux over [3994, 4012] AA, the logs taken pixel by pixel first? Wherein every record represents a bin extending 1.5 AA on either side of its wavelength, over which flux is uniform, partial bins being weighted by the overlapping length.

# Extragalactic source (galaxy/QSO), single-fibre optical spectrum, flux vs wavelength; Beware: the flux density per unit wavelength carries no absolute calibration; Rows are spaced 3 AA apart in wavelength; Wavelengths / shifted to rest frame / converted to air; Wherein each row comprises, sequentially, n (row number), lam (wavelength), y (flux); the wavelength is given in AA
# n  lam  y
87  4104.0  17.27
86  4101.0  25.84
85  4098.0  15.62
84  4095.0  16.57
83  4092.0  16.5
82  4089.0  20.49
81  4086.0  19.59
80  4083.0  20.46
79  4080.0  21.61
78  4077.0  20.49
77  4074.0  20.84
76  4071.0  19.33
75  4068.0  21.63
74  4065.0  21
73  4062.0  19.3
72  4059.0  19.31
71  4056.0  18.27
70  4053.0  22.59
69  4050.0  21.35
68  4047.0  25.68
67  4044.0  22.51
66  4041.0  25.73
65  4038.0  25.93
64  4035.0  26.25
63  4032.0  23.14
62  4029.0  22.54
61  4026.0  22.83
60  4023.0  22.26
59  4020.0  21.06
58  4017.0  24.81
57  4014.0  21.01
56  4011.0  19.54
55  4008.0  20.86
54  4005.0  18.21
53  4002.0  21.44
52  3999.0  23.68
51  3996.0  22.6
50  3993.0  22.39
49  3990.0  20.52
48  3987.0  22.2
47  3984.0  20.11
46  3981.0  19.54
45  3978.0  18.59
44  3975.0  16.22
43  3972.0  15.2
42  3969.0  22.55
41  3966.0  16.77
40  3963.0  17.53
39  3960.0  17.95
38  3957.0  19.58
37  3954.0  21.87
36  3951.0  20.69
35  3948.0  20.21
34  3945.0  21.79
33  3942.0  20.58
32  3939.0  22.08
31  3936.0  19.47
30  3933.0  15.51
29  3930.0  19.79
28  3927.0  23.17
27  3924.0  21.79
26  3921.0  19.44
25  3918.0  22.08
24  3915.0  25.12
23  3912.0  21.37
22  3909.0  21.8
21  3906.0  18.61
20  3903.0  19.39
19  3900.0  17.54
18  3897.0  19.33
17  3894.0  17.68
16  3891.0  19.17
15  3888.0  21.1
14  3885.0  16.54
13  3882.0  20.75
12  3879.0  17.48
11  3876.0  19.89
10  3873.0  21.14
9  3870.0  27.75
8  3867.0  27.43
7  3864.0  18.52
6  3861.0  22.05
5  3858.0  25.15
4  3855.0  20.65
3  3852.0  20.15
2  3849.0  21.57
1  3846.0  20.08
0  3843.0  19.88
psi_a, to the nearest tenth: 8.9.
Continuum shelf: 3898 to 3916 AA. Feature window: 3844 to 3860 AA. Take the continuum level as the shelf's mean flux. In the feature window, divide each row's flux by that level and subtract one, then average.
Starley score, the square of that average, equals 0.002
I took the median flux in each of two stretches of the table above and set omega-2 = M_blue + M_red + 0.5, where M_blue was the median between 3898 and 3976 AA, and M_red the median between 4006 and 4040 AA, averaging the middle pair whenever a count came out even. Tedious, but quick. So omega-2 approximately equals 43.0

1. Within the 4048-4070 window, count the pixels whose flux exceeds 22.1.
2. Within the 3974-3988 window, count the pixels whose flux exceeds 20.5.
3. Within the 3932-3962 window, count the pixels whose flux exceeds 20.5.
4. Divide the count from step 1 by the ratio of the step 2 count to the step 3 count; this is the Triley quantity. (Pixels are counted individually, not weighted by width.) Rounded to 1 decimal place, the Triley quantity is 5.0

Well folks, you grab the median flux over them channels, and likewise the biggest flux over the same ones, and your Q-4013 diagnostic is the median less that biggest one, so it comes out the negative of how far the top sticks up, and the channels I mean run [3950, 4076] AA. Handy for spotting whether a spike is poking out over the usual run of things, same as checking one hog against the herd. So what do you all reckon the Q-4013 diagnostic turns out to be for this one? -5.2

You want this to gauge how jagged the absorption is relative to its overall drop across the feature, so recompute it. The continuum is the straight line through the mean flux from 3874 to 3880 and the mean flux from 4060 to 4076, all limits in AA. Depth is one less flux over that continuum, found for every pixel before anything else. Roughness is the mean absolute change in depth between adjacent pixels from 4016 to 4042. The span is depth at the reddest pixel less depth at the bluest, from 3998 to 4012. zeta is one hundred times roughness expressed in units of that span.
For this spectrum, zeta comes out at 29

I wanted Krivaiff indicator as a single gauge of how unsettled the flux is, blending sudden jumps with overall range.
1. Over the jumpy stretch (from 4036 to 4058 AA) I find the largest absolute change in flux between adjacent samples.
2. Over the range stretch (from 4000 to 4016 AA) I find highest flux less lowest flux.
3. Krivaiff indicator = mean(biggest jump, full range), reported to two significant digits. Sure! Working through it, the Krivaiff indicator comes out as 3.8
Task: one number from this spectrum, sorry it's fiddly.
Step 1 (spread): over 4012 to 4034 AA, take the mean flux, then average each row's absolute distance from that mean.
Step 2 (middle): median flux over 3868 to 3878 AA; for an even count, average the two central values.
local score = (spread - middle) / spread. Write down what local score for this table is -22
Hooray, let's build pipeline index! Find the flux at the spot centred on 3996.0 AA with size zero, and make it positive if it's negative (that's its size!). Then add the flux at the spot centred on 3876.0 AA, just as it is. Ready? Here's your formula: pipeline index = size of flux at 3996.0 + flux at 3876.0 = 42.5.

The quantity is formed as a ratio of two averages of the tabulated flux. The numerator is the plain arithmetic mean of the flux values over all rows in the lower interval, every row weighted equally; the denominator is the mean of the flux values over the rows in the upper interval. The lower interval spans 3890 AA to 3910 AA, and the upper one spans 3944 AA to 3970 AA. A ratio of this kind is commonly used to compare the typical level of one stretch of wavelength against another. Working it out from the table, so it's 0.96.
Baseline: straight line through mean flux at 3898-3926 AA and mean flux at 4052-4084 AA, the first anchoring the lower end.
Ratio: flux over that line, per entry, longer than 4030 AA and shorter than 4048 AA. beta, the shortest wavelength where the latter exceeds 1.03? 4032.0 AA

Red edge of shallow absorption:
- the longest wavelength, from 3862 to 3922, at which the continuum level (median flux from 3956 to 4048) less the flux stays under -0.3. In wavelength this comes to 3918.0 AA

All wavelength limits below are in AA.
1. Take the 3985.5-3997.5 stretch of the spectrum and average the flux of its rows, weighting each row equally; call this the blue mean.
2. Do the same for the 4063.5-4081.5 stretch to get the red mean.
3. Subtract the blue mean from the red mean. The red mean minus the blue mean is -1.1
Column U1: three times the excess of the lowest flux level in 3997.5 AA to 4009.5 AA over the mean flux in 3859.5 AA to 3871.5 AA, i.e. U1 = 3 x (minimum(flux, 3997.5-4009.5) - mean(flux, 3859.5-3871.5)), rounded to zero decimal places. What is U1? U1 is -17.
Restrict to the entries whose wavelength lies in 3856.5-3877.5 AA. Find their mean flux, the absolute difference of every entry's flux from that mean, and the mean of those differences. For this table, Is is 3.1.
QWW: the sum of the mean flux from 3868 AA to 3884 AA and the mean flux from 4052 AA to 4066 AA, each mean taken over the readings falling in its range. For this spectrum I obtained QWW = 41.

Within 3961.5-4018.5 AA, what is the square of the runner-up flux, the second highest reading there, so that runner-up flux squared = 561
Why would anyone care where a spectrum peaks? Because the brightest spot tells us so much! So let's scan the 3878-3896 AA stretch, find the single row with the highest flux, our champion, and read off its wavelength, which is 3888.0 AA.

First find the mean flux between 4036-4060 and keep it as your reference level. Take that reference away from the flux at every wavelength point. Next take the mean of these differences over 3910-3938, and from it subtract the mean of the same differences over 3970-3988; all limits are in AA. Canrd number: 2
